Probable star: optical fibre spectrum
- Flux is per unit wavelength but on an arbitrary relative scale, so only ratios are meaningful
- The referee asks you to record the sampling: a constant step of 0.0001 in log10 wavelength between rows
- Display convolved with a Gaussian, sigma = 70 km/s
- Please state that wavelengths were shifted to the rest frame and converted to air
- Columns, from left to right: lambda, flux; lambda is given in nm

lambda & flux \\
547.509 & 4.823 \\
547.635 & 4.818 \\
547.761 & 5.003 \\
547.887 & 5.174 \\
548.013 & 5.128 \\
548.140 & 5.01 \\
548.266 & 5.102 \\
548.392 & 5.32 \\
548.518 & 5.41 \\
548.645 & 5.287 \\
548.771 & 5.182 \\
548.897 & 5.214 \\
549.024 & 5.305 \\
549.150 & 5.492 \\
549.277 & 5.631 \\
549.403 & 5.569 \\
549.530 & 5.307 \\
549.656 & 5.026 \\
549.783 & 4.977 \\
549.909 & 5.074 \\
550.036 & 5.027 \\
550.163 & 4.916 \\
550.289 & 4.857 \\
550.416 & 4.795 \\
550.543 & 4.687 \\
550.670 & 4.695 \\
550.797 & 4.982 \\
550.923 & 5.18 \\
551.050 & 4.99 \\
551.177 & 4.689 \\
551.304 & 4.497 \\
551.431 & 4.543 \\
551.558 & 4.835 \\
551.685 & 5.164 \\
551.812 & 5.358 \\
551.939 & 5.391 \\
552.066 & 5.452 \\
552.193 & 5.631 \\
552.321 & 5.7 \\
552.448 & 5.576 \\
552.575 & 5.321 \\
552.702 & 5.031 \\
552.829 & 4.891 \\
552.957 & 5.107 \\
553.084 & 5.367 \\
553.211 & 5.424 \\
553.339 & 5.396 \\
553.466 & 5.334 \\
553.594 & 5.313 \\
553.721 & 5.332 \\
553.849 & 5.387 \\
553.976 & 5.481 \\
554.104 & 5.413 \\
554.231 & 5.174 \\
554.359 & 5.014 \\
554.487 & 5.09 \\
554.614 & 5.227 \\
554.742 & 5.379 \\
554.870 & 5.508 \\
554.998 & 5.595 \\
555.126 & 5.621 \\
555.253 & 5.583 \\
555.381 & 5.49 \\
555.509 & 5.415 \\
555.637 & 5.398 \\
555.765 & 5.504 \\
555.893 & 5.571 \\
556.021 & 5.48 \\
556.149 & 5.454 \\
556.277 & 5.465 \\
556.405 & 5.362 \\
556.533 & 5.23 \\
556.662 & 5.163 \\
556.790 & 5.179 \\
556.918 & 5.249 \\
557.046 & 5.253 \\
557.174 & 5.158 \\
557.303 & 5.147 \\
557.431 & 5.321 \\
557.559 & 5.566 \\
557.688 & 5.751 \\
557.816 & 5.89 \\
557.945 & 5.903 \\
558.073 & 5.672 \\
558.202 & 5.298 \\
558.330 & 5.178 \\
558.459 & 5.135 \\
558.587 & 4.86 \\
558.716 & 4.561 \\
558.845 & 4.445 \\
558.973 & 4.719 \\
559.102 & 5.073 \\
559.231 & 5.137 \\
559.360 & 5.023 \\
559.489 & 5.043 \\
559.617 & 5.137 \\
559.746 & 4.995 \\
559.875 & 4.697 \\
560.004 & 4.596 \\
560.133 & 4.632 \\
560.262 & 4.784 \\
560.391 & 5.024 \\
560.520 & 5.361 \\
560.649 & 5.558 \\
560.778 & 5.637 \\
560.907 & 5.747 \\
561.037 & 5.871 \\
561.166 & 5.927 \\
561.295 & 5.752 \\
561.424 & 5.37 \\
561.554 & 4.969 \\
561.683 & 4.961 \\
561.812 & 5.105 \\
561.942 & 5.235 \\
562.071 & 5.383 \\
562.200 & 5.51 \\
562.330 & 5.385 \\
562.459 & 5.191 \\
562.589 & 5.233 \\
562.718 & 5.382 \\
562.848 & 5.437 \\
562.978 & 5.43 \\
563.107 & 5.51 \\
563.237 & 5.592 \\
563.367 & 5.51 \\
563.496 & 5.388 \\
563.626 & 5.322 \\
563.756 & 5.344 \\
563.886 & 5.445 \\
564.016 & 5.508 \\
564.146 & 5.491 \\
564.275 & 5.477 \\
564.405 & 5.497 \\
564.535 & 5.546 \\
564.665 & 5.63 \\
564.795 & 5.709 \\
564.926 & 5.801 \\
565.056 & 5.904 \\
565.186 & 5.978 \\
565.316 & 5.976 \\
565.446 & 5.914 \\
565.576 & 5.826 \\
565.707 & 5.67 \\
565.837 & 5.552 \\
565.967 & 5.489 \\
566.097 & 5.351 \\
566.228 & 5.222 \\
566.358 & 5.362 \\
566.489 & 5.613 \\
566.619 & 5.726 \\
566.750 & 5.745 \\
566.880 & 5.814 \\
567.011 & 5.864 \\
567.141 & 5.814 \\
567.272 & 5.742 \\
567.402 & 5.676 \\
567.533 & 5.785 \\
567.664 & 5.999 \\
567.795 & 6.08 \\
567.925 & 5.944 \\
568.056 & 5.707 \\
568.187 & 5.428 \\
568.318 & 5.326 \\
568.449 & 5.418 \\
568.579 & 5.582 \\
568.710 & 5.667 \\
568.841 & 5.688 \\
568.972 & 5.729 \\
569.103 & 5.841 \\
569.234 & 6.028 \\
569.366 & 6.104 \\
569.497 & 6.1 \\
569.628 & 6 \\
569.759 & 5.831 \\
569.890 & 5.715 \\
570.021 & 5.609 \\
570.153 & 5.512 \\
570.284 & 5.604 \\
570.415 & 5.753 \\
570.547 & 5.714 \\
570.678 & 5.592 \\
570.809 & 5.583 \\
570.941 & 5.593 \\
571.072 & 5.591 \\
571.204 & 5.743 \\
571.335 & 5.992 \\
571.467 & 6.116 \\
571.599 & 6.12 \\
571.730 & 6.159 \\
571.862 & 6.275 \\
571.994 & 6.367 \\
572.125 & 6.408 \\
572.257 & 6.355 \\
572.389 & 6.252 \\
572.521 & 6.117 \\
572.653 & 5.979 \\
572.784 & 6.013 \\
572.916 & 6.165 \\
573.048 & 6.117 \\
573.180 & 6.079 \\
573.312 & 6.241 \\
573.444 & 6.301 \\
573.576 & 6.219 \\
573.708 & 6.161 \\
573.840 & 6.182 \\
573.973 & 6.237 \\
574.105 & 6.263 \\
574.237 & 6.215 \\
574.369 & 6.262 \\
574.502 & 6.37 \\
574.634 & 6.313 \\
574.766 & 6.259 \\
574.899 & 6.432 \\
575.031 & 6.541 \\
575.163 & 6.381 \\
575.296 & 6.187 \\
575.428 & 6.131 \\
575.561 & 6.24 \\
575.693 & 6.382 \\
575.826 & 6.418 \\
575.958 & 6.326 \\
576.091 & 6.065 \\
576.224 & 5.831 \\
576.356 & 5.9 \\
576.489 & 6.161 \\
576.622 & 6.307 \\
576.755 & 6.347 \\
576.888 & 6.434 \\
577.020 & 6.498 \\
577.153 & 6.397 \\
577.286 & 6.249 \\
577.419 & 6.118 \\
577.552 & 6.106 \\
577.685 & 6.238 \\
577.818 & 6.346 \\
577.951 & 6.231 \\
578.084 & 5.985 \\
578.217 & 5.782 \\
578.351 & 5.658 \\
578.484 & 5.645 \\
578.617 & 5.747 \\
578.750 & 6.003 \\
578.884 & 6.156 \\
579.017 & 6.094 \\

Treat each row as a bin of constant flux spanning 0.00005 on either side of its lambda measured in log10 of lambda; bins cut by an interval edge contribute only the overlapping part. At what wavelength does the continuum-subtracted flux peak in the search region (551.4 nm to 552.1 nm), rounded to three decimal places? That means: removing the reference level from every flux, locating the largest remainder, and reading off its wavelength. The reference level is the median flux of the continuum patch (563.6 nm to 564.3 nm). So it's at 552.066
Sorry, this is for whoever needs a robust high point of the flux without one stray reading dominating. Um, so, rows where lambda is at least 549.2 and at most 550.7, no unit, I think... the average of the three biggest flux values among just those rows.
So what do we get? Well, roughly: 5.50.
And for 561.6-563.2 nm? 5.49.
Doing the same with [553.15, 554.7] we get 5.44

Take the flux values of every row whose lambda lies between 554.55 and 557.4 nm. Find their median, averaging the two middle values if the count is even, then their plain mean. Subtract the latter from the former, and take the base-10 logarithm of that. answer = -1.63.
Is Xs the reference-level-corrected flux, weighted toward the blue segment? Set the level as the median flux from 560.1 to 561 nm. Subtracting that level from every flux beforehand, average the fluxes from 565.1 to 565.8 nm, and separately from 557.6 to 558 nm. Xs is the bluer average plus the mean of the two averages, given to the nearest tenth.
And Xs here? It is 1.0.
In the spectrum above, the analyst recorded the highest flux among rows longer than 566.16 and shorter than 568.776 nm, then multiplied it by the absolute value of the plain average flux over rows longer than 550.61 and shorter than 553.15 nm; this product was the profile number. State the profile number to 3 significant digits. 31.1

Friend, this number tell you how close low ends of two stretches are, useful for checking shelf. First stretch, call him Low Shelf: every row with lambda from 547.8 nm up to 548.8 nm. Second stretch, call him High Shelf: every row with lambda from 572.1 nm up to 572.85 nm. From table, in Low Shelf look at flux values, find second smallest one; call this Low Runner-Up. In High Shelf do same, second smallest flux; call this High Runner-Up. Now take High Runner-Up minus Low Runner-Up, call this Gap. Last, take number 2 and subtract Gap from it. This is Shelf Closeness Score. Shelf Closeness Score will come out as 1.1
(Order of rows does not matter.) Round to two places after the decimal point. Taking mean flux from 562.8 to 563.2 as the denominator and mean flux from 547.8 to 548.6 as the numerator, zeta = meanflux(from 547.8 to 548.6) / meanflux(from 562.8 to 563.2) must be 0.95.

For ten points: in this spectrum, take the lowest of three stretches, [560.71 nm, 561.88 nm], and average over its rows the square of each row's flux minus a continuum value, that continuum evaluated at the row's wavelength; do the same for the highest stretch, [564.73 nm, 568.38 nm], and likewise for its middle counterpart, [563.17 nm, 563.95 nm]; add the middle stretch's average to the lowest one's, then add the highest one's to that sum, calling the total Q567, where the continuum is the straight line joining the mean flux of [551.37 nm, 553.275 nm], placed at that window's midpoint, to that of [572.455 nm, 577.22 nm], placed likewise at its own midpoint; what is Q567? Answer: 0.35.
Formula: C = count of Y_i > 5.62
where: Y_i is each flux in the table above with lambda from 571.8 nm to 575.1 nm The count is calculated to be 25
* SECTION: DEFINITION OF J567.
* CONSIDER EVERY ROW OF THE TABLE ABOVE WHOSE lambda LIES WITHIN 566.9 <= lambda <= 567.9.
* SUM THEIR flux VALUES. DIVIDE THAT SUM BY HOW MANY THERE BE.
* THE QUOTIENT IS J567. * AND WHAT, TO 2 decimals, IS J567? 5.85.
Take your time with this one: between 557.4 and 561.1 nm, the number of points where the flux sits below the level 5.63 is 22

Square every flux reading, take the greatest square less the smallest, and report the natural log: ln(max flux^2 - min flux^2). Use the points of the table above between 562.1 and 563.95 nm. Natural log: 1.46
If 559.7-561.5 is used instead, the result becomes 2.64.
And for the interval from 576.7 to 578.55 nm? 2.34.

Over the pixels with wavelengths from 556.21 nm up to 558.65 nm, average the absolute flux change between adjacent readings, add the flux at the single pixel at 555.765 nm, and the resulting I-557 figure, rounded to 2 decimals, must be 5.63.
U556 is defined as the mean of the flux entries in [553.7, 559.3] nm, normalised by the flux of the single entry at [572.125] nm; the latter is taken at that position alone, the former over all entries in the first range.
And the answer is 0.83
